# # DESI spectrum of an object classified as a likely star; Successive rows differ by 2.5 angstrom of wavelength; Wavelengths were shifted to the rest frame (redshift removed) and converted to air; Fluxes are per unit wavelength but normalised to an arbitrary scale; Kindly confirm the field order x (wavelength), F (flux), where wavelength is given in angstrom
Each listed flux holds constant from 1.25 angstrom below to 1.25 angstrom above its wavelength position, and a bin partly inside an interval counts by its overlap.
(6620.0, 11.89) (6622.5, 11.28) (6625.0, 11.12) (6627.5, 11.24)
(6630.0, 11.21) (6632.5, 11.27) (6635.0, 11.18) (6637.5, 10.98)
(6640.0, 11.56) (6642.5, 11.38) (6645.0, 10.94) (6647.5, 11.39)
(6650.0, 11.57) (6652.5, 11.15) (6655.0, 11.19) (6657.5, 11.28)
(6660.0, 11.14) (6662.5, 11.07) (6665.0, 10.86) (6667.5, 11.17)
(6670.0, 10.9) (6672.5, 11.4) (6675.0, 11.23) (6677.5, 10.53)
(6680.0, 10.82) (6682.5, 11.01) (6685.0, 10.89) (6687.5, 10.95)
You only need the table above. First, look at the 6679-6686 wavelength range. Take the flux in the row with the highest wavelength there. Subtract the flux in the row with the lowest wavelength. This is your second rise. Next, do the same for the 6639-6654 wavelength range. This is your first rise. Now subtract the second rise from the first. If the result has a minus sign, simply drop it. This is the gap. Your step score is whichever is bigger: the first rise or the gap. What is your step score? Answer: 0.48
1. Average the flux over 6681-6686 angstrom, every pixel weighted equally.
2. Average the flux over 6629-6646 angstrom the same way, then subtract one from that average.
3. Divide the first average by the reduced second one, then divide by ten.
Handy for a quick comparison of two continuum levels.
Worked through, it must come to 0.107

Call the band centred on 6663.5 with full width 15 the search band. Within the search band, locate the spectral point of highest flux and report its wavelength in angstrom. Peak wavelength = 6657.5 angstrom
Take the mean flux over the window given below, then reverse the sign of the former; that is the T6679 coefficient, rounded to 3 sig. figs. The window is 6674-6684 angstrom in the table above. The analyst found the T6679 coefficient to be -10.9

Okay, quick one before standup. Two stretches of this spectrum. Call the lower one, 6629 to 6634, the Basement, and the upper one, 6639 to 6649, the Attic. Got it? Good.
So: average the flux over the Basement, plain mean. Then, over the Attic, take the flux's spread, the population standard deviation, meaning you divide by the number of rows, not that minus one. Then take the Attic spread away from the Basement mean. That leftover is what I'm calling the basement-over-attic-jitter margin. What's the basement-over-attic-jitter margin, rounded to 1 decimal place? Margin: 11.0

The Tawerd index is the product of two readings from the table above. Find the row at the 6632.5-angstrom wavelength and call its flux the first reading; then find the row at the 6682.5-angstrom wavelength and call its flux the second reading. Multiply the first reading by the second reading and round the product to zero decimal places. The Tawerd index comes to 124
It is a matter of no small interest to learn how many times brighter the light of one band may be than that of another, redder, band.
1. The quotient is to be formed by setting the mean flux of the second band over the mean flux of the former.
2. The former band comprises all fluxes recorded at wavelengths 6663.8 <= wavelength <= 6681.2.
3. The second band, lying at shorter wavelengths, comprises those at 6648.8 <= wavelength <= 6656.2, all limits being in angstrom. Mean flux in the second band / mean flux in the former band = 1.029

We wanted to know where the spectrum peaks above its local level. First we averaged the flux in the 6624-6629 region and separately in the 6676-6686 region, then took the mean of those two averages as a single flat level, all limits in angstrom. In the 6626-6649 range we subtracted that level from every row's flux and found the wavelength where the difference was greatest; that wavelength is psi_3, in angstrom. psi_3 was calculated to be 6640.0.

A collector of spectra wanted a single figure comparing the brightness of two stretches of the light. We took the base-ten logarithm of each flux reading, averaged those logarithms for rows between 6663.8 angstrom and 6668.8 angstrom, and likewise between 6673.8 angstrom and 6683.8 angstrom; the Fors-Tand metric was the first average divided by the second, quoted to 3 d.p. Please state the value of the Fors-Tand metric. 1.005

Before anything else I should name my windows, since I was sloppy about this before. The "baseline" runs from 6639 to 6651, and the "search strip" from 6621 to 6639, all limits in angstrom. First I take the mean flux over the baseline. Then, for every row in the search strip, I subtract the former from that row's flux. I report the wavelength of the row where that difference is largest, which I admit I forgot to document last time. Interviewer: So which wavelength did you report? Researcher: 6622.5 angstrom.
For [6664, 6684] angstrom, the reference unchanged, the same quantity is 6672.5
